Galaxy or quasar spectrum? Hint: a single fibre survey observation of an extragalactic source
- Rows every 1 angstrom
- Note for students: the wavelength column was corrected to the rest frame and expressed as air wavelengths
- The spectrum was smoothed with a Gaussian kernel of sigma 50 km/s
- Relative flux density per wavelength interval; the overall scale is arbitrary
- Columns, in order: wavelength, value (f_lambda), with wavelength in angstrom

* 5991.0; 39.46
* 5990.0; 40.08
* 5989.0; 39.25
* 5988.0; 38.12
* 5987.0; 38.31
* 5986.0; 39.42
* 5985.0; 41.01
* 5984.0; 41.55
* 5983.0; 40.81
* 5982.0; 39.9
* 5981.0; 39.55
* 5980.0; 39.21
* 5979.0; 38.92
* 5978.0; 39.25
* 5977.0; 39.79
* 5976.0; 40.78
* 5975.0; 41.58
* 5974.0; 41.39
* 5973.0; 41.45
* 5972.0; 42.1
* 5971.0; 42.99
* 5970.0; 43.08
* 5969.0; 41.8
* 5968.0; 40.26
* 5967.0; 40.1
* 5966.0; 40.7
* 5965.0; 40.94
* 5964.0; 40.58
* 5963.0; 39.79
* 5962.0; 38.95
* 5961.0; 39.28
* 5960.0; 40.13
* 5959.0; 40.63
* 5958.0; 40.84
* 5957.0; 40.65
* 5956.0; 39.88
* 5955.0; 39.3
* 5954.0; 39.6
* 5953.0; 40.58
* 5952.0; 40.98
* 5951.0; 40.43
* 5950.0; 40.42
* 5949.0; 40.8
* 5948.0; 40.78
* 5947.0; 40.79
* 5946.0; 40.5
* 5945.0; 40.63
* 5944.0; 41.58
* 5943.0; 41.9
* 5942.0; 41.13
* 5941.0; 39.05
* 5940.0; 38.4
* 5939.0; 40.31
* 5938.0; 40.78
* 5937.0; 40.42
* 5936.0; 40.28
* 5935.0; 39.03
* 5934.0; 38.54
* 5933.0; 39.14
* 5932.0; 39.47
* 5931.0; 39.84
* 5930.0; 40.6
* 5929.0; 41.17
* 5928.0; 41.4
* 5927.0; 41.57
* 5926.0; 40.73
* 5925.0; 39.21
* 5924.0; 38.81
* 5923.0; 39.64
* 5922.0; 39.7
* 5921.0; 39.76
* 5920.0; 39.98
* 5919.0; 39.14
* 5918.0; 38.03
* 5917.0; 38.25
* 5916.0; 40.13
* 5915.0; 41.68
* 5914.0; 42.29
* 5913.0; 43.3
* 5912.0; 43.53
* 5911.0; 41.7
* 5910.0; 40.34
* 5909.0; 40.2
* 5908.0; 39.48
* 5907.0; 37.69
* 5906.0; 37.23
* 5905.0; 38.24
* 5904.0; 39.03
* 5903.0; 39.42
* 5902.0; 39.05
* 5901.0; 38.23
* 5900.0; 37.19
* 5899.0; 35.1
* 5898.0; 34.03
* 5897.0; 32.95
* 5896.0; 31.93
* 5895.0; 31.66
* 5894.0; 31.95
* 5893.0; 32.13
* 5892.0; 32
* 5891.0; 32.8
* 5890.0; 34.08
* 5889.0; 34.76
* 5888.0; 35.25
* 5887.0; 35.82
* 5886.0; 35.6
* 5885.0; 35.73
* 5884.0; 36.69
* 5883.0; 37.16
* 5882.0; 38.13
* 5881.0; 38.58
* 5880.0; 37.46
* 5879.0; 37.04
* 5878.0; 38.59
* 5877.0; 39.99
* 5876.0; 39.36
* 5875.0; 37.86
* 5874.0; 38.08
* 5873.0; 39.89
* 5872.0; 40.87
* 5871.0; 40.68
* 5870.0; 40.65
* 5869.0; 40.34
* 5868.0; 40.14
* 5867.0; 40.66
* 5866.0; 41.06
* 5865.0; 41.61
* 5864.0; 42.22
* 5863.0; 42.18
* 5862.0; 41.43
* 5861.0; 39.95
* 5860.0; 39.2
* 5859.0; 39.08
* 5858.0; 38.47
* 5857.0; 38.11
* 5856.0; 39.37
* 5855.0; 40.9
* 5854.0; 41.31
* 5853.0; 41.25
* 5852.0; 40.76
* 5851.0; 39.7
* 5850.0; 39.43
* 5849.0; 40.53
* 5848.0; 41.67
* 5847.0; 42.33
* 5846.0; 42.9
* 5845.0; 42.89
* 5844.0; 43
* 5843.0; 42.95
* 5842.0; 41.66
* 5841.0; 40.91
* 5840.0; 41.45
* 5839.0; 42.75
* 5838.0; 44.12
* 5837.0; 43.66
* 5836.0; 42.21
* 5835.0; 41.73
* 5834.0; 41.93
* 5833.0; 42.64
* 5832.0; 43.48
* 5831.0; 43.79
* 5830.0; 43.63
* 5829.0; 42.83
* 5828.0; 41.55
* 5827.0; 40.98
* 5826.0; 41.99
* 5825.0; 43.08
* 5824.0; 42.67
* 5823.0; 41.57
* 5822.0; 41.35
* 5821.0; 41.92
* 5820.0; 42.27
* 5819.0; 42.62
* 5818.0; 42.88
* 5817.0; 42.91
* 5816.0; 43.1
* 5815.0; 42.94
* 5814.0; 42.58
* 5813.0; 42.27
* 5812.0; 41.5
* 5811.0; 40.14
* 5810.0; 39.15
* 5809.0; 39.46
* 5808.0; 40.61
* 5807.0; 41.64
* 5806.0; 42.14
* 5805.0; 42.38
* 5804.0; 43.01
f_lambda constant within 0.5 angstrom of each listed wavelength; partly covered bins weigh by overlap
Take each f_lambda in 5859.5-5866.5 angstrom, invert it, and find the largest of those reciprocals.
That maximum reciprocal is 0.0255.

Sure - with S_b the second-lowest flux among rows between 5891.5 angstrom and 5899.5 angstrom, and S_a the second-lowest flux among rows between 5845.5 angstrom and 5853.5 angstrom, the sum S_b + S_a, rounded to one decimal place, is 71.6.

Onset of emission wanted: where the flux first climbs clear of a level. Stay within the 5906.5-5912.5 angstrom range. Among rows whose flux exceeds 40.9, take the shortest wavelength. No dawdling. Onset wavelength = 5911.0 angstrom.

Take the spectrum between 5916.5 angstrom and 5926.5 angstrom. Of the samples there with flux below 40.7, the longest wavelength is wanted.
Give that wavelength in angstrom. 5925.0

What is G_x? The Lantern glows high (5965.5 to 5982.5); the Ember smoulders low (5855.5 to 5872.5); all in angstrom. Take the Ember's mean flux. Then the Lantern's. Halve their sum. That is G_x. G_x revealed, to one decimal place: 40.6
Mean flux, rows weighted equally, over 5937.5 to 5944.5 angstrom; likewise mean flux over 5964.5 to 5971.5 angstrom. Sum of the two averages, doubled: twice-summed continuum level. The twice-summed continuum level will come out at 164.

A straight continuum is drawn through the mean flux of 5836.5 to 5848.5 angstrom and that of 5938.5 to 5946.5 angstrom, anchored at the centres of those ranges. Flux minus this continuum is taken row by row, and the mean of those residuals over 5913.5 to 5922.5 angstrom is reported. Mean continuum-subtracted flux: -1.1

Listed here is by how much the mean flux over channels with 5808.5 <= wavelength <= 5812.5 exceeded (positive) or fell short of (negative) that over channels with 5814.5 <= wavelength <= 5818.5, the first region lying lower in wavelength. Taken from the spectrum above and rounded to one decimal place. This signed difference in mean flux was -2.9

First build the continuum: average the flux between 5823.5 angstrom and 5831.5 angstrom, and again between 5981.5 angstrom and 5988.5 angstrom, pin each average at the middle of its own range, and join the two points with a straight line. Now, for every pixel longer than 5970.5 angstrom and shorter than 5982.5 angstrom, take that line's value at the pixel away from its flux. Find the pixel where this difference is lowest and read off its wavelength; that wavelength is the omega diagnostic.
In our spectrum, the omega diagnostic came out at 5979.0 angstrom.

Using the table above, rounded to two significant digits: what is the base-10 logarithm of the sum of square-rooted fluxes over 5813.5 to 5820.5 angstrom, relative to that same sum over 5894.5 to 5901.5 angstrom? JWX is 0.047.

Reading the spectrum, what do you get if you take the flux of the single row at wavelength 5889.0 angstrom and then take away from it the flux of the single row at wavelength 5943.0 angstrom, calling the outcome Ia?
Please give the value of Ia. -7.1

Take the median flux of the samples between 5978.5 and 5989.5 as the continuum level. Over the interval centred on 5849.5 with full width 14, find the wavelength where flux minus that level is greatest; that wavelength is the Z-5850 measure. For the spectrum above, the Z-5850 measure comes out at 5844.0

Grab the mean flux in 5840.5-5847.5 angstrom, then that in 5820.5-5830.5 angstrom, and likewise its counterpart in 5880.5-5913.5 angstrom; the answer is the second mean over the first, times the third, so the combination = 36.5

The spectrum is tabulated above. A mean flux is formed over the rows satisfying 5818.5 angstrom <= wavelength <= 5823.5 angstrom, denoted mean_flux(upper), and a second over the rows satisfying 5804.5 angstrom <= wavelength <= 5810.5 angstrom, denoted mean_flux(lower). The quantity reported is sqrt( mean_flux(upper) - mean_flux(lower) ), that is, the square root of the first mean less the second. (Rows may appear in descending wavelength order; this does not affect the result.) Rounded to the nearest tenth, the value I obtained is 1.0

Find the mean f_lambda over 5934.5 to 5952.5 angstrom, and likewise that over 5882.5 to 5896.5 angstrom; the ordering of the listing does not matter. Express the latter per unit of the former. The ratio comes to 0.84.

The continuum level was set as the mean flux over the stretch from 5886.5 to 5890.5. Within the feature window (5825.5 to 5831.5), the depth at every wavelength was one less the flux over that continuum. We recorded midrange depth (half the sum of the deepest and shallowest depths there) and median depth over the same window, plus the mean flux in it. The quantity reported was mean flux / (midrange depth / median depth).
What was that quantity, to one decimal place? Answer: 42.6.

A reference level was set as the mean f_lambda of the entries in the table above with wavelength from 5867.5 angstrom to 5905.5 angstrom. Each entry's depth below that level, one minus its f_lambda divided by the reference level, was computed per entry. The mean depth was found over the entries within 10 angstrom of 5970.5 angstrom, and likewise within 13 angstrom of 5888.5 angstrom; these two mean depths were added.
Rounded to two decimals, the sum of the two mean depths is -0.07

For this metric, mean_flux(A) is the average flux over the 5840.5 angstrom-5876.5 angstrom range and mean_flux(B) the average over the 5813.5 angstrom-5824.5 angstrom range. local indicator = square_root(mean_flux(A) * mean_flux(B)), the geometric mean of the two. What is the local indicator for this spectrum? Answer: 41.5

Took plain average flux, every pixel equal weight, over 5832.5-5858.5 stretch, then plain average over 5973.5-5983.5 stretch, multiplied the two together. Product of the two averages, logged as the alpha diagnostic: 1664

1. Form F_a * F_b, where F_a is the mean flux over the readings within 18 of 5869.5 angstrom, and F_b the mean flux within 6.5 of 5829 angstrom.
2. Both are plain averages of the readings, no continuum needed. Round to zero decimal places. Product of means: 1670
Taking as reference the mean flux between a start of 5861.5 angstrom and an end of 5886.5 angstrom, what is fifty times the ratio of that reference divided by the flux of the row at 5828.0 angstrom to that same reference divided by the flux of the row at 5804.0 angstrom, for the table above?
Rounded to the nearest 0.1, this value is 51.8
